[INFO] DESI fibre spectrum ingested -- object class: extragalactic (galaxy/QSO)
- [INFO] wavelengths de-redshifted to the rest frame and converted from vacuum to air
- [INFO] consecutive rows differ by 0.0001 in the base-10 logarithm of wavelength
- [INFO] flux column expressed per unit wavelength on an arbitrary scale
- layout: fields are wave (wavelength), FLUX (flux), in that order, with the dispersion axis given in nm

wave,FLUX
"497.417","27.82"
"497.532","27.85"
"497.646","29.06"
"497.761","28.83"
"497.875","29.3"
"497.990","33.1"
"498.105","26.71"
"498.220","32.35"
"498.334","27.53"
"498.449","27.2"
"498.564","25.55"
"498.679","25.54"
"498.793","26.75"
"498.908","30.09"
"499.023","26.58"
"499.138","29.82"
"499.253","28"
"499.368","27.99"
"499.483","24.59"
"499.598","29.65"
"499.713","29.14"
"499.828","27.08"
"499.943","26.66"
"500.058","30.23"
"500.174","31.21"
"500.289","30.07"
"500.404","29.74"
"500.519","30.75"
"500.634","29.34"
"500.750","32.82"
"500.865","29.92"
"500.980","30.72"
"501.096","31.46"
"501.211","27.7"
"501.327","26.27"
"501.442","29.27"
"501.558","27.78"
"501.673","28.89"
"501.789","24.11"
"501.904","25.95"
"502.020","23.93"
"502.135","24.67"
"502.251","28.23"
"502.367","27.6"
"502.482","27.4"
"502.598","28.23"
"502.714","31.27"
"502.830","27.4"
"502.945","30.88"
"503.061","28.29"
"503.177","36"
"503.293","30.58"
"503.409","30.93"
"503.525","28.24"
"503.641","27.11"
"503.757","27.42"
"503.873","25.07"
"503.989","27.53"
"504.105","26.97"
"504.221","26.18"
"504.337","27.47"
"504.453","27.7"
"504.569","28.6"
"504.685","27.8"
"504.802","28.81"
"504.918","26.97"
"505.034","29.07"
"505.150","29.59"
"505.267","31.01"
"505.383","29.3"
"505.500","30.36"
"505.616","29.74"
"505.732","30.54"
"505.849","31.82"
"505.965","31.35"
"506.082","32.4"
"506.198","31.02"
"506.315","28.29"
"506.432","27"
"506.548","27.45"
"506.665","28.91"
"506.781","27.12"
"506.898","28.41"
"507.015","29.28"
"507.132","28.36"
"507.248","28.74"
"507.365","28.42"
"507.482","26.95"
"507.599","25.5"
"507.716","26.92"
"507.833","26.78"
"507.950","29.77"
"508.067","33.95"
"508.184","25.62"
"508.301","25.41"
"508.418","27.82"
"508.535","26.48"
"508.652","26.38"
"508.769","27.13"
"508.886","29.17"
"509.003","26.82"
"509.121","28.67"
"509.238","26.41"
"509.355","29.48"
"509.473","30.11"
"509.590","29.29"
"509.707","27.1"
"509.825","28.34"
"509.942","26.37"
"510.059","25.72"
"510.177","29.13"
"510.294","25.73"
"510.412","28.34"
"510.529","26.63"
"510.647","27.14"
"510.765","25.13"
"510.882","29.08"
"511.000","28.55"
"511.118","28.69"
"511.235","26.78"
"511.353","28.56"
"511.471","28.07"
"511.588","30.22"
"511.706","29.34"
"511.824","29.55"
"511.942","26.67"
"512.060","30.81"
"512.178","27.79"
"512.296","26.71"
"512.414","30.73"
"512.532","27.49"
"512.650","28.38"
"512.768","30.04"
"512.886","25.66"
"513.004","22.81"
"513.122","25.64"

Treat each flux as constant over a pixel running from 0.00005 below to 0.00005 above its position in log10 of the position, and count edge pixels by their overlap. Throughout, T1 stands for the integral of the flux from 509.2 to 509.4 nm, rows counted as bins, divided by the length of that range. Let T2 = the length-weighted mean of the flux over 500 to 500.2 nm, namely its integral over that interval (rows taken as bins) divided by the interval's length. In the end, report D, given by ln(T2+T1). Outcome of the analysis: 4.07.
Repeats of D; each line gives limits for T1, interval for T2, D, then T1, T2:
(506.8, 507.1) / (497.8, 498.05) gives 4.09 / 28.5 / 31.0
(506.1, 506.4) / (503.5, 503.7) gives 4.05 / 29.8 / 27.6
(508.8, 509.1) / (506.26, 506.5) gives 4.02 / 28.0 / 27.7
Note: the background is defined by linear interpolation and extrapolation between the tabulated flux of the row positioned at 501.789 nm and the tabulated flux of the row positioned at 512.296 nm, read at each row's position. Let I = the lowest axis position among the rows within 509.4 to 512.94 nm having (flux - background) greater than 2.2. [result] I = 509.473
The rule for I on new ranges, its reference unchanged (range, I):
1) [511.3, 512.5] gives 511.588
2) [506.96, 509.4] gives 507.015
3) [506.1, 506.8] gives 506.198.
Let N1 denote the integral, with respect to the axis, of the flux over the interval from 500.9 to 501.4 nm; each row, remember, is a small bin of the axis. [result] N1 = 14.5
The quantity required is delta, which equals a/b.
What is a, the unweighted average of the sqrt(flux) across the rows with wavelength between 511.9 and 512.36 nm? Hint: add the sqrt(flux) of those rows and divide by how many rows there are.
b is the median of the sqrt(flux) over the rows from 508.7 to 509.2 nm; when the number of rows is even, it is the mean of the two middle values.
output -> 1.00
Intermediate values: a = 5.29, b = 5.28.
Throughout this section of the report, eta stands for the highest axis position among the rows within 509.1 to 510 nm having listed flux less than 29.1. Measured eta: 509.942 nm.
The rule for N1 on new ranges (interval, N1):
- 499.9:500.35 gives 13.3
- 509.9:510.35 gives 12.1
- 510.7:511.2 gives 13.9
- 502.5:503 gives 14.6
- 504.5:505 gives 14.0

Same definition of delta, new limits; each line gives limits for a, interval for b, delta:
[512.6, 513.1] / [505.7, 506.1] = 0.92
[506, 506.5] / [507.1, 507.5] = 1.02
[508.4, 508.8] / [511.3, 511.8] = 0.96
